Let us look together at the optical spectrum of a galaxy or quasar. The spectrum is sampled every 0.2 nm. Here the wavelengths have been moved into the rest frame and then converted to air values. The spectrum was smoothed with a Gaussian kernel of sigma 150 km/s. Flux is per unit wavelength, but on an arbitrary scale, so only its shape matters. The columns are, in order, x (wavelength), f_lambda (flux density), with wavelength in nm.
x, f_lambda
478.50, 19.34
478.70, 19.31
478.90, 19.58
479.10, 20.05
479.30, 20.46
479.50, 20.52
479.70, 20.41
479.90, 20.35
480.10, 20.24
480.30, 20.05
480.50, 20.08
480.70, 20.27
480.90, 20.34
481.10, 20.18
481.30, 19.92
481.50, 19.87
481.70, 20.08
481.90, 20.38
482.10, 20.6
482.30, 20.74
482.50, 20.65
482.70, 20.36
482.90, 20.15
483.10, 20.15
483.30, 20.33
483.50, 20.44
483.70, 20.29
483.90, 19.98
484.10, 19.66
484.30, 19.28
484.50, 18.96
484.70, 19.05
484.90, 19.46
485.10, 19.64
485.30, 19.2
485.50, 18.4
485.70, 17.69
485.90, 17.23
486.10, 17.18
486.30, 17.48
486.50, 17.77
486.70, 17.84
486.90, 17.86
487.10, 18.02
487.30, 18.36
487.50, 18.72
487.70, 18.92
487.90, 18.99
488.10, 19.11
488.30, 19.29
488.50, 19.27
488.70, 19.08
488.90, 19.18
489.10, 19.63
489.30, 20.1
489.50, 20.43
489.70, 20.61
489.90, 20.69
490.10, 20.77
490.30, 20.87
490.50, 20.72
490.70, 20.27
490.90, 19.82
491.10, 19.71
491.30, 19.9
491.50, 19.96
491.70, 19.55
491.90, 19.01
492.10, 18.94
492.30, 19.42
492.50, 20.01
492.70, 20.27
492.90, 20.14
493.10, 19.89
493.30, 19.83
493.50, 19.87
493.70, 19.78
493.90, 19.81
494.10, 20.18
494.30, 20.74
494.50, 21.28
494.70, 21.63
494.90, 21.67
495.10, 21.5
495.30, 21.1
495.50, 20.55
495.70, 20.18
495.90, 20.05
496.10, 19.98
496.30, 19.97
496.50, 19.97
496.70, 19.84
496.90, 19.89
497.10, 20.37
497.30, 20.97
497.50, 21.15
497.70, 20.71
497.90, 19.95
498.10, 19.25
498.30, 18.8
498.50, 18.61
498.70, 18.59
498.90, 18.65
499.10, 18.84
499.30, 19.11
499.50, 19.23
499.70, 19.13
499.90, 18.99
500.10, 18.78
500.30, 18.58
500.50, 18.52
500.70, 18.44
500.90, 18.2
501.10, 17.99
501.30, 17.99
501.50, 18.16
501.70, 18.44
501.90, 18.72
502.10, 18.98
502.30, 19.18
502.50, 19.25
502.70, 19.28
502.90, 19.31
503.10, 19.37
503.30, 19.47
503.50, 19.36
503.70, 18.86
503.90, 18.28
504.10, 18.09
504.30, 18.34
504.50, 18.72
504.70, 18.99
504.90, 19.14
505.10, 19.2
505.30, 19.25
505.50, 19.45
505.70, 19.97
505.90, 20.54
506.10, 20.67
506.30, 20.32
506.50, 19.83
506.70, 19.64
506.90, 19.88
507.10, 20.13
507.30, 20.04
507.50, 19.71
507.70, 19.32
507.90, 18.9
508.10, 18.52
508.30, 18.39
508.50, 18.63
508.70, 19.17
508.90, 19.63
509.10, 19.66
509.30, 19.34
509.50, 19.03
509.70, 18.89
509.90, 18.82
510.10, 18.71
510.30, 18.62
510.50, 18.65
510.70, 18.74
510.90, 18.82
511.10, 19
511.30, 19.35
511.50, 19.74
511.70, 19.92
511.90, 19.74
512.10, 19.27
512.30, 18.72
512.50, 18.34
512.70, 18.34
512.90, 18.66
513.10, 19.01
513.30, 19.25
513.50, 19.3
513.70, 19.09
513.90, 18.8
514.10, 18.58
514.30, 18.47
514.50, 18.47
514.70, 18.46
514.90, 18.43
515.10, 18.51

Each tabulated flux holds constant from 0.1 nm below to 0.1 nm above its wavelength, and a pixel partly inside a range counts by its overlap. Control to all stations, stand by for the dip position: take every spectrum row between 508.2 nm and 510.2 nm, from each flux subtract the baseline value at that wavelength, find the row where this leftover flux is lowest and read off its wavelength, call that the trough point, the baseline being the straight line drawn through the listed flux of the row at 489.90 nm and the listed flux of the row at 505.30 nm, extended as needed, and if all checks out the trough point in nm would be 508.30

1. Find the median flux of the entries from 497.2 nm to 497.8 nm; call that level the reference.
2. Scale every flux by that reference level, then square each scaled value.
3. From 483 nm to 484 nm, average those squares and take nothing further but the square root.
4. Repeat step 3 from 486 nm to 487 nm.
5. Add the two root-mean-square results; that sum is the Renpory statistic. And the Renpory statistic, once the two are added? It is 1.81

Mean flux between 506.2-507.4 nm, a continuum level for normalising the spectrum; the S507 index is 20.0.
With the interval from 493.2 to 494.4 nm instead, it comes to 20.0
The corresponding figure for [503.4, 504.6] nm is 18.6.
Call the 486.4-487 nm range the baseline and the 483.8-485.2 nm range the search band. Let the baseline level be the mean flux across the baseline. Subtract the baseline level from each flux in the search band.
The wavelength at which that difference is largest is 483.90 nm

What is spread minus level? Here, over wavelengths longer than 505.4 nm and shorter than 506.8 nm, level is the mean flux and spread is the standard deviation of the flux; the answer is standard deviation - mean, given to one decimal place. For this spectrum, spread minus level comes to -19.6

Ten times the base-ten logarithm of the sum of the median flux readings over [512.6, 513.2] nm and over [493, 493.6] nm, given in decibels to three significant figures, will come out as 15.9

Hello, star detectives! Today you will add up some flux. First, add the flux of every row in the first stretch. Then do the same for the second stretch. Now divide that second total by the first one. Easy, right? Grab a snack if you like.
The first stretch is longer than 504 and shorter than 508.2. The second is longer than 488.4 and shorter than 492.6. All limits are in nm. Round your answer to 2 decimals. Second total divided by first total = 1.02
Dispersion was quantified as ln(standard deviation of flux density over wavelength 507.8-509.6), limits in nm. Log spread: -0.8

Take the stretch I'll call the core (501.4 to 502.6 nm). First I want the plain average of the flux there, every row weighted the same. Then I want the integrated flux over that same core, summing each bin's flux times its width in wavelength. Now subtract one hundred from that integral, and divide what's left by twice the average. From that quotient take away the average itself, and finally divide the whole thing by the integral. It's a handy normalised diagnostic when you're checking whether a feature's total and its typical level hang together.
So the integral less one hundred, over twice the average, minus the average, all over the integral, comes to -0.925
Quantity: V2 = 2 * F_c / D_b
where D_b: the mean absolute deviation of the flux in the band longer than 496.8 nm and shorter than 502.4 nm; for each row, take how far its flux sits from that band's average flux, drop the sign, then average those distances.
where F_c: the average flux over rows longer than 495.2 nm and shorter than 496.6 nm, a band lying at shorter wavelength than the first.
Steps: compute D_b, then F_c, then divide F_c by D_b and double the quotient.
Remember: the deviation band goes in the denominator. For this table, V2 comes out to 63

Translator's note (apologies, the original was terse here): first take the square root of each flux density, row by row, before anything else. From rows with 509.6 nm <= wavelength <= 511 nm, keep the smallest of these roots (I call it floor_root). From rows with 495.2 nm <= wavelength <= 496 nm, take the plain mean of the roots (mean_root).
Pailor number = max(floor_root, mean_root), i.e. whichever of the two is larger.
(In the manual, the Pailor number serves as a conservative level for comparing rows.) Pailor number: 4.52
